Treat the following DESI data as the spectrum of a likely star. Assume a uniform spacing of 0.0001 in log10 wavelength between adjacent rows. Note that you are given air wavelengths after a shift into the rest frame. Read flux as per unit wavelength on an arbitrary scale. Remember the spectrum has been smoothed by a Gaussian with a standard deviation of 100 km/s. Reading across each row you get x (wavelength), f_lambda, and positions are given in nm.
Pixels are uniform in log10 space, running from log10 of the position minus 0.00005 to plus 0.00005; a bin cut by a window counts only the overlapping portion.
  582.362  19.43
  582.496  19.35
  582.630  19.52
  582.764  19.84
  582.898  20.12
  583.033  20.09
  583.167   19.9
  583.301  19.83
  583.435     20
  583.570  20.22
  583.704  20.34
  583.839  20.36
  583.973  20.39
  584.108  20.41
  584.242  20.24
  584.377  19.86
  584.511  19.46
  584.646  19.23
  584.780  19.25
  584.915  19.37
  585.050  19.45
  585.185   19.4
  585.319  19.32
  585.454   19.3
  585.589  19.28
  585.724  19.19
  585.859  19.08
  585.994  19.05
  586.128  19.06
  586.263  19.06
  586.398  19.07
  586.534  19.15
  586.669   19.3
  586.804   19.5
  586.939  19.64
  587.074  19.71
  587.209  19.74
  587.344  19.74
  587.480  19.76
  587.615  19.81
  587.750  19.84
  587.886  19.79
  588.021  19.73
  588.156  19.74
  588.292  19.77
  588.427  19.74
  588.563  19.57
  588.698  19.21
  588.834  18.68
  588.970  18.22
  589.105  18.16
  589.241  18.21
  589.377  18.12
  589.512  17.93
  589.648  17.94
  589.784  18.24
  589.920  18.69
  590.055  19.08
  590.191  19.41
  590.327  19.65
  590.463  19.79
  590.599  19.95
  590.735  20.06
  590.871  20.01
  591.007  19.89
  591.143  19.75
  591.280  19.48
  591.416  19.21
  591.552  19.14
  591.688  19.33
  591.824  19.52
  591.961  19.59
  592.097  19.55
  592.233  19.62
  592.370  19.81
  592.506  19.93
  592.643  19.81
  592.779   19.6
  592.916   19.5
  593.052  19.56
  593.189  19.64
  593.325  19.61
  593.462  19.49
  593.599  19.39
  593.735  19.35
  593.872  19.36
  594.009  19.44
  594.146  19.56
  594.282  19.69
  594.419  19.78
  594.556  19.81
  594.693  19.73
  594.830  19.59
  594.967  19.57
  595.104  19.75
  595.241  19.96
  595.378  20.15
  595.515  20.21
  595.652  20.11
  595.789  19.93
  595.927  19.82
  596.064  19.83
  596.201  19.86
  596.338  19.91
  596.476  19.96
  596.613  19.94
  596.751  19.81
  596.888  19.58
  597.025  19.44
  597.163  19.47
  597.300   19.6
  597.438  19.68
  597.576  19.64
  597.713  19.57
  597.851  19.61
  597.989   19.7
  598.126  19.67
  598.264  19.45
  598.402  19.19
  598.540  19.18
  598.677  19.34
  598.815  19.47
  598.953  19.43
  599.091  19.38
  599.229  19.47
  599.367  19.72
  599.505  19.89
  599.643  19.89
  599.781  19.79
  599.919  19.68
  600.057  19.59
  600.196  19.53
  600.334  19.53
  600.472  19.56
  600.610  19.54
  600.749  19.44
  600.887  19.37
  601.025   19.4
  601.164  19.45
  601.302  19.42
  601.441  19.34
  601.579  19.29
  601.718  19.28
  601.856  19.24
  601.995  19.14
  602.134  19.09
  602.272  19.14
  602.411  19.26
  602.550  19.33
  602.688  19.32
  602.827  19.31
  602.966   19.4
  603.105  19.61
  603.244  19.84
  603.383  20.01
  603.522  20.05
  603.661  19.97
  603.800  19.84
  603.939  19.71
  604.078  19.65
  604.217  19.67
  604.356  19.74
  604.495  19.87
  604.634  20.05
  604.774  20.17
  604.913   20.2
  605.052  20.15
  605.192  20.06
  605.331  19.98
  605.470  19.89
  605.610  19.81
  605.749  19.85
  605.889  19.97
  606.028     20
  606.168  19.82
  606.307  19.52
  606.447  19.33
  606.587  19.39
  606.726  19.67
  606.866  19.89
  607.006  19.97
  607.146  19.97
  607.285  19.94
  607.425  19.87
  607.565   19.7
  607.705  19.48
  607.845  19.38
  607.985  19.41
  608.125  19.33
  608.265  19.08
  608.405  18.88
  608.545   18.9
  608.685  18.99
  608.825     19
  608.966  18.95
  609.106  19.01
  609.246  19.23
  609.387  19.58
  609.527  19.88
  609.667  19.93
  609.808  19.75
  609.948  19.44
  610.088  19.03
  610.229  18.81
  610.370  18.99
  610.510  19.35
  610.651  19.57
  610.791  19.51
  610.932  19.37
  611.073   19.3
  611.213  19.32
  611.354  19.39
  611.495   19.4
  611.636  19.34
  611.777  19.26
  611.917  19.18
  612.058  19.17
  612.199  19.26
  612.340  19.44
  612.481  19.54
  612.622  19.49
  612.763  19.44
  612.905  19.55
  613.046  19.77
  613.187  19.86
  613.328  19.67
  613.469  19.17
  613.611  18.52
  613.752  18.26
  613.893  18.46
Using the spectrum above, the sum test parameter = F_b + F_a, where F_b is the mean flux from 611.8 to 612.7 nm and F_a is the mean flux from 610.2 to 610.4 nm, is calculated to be 38.2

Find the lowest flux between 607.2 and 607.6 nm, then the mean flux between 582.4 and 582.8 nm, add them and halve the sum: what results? 19.6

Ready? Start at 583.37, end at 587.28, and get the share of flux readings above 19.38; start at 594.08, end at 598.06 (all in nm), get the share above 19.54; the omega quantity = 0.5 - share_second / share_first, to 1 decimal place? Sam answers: -1.3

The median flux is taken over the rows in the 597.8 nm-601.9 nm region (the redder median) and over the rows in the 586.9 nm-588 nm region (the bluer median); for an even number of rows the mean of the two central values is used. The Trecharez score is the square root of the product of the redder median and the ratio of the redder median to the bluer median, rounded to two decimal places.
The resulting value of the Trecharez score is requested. 4.38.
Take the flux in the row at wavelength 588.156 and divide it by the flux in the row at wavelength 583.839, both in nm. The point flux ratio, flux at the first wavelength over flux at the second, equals 0.97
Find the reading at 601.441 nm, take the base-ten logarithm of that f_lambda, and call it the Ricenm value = 1.29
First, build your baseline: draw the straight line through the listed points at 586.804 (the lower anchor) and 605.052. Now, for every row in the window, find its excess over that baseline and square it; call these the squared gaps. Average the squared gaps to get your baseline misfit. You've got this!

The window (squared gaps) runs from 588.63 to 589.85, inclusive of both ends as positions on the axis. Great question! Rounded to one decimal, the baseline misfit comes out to 1.8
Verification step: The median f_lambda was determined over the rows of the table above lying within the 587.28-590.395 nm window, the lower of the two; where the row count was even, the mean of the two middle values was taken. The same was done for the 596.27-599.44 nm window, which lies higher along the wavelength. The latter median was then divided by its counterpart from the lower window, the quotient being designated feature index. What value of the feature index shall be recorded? 1.009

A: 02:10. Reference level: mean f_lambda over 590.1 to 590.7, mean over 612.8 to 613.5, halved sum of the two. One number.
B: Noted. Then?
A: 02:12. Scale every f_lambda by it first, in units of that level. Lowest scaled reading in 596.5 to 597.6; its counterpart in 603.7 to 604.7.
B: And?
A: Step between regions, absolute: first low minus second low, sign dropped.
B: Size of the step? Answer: 0.011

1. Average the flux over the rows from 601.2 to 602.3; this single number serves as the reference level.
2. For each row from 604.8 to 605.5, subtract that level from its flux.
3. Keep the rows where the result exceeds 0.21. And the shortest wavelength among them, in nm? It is 604.913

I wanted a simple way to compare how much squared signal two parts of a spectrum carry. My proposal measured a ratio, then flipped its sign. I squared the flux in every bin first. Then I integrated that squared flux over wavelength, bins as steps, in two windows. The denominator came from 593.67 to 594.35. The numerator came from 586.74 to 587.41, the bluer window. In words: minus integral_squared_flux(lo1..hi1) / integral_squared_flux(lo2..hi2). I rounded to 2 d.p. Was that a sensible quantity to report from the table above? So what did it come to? -1.01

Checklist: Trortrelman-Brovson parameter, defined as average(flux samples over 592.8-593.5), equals 19.6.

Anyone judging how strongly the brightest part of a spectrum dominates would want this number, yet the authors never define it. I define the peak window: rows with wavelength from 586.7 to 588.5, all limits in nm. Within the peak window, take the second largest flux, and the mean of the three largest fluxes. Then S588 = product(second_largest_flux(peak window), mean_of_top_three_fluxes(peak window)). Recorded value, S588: 393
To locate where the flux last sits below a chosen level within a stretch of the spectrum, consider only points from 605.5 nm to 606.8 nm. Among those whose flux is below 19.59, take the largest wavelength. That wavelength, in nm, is 606.587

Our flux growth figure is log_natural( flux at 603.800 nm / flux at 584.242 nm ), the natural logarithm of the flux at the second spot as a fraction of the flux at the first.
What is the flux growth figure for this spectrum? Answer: -0.020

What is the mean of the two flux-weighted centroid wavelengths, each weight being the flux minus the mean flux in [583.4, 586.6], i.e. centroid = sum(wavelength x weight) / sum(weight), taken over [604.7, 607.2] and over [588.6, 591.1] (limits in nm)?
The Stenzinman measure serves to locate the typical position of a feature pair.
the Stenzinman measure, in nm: 597.40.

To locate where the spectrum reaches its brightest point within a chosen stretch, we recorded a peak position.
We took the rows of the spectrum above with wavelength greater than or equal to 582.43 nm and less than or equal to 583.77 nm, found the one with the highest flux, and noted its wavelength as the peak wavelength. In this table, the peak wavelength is 583.704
